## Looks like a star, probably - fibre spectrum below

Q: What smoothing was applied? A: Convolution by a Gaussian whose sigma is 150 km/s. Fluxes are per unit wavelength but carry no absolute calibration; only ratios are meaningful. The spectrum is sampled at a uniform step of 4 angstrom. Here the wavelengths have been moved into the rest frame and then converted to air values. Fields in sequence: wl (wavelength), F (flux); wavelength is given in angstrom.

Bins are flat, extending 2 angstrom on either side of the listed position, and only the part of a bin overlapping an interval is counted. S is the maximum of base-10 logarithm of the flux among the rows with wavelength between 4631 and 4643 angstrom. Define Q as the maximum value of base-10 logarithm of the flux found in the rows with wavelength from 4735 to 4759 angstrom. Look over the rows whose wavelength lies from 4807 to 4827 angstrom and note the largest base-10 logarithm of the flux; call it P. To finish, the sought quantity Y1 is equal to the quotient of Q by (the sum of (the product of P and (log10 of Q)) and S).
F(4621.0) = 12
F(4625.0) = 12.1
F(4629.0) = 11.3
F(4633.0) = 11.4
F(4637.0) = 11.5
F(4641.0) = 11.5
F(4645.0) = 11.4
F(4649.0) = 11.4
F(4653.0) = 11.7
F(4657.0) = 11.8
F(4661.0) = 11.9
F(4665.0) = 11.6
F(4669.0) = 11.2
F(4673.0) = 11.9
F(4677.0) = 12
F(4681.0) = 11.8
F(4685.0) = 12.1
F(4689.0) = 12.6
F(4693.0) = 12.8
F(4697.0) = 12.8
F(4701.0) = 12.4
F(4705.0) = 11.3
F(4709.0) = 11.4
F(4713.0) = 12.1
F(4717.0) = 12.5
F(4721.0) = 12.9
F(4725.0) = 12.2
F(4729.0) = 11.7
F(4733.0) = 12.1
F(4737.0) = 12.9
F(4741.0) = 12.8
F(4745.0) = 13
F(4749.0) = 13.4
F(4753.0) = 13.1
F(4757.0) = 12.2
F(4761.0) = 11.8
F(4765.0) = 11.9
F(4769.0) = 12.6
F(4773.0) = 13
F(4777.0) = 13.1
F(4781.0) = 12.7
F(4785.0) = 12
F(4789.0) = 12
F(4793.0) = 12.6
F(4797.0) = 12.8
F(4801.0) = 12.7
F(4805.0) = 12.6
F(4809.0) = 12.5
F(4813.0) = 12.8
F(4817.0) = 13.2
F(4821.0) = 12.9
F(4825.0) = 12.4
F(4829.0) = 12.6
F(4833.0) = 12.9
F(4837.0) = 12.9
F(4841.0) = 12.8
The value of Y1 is 1.01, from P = 1.12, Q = 1.127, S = 1.06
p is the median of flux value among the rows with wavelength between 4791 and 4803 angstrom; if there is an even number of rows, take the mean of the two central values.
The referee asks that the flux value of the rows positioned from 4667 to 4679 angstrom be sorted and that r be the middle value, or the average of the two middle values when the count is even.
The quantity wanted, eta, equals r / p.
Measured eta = 0.94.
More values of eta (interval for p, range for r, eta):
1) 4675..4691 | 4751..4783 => 1.05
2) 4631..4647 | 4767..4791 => 1.10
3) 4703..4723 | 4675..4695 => 1.00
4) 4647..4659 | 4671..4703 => 1.05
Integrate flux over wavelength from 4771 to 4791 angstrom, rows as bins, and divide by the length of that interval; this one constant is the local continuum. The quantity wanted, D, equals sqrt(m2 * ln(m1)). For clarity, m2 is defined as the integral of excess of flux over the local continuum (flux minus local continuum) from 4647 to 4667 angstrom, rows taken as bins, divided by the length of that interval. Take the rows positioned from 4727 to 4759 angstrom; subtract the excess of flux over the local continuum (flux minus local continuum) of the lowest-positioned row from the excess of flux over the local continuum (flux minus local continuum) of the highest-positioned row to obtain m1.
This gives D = 0.78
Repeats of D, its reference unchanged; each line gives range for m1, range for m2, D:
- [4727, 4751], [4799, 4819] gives 0.33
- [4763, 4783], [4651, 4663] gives 0.41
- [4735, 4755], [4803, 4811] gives 0.13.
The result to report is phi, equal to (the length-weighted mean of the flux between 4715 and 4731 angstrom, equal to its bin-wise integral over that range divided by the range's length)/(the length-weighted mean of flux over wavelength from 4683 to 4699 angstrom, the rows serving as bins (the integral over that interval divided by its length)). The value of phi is 0.980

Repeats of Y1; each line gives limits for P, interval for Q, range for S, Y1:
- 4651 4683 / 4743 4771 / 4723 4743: 0.97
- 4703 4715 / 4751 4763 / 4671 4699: 0.96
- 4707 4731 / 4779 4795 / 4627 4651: 1.00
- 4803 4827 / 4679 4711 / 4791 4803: 0.96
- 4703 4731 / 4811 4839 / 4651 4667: 0.99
